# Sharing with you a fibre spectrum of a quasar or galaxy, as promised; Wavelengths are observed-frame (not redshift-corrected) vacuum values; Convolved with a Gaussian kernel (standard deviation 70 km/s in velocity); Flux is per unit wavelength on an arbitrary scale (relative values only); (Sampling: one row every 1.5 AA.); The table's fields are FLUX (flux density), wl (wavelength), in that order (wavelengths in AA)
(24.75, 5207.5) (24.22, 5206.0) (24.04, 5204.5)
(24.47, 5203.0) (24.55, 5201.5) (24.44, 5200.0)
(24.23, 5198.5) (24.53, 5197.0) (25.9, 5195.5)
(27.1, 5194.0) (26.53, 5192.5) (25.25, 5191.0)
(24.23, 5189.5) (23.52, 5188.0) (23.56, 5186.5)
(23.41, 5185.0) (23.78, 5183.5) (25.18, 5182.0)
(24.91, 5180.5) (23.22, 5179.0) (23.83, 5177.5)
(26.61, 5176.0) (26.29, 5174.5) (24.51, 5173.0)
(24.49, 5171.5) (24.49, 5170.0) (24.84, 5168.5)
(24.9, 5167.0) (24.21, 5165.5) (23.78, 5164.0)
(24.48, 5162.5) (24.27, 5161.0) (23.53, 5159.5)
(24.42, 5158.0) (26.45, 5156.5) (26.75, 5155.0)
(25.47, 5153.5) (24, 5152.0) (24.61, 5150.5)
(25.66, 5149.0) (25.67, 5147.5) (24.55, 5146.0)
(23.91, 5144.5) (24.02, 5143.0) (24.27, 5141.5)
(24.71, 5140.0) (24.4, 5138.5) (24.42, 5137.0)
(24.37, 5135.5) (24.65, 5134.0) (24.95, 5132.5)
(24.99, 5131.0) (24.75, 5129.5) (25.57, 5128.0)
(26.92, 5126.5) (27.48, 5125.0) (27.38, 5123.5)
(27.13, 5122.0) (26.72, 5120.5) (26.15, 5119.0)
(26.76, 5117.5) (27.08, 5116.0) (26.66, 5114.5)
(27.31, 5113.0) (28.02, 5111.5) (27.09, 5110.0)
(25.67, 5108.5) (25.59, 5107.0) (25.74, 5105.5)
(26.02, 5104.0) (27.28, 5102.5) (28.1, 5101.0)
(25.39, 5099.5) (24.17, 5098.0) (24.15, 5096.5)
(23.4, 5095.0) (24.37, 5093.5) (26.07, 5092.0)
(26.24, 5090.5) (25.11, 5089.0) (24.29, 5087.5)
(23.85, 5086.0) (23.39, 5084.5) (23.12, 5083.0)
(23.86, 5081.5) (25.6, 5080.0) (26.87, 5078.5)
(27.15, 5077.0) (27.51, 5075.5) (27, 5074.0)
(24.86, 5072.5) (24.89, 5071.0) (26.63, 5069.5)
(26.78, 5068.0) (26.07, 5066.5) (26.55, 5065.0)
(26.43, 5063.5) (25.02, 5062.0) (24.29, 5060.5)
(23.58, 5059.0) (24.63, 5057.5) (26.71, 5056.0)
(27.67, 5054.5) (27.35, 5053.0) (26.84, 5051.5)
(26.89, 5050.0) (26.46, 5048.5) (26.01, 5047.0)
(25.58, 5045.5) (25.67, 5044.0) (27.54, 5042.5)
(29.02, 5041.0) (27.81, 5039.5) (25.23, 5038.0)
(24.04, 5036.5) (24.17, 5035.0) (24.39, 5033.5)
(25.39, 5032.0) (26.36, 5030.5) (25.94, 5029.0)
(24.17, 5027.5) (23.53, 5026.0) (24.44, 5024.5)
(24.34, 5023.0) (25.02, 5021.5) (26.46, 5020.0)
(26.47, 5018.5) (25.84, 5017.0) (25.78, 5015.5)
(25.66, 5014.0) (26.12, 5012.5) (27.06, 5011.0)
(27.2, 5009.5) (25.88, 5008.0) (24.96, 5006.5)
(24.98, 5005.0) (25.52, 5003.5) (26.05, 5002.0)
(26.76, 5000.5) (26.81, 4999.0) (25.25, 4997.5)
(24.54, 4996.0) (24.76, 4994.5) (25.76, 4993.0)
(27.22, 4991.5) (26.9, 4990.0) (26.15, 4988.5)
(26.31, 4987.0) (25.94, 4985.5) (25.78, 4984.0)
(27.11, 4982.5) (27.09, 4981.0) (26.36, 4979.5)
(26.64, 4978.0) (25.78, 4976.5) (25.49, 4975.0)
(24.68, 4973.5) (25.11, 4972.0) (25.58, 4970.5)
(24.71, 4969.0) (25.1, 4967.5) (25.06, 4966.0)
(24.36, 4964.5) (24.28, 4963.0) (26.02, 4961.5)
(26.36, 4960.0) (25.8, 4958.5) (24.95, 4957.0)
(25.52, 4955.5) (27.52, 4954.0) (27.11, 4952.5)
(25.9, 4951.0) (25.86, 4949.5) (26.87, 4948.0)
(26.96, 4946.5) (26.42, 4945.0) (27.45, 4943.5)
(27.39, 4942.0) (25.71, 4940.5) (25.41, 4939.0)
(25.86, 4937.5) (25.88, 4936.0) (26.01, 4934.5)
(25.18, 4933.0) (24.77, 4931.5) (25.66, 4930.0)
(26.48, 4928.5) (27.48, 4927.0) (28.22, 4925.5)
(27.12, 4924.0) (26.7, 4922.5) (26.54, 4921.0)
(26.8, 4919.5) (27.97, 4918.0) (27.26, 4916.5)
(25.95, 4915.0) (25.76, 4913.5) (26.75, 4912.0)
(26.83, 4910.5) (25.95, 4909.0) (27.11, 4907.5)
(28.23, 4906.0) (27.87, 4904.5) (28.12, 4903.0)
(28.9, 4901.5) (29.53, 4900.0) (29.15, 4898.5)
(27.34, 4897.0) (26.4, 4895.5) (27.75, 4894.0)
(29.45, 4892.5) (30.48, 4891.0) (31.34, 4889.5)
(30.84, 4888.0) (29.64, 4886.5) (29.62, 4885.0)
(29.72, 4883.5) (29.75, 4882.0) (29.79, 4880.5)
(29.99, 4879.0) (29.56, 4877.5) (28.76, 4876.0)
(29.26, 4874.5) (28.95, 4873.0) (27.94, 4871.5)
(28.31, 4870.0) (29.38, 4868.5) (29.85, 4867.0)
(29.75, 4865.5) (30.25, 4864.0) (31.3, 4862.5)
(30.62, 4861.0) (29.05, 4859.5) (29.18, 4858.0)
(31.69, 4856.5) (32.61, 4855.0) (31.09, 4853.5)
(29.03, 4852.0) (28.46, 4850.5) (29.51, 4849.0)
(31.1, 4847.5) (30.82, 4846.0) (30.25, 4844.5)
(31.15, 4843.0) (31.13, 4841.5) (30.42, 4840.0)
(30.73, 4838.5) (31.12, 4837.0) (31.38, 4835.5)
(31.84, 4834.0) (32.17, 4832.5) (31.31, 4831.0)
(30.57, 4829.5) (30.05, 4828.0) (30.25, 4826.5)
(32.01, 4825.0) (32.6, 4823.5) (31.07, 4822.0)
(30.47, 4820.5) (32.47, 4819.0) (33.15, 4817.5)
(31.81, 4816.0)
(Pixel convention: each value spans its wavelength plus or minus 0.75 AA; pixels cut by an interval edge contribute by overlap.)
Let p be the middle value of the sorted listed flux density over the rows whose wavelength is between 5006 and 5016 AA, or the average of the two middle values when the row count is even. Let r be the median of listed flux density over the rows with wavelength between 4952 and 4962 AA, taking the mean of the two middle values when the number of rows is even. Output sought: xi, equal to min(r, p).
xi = 25.9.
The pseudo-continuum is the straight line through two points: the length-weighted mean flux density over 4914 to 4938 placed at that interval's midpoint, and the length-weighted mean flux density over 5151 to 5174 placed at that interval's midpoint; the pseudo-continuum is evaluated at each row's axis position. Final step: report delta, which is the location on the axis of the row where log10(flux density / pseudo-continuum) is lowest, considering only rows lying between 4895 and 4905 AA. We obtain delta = 4895.5 AA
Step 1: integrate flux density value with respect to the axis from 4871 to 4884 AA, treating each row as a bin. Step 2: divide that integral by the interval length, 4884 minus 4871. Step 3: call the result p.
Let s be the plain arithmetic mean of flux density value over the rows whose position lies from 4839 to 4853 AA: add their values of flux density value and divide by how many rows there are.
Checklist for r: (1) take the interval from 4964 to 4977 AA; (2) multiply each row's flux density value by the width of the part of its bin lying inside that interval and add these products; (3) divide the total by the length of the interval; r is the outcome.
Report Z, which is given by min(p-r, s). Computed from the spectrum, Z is 4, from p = 29.3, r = 25.1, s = 30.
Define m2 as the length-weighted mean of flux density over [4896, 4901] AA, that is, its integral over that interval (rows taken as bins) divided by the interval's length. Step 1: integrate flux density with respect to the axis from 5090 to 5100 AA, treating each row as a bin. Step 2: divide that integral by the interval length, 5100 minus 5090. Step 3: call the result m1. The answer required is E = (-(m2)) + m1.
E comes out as -3.8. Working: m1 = 25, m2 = 28.6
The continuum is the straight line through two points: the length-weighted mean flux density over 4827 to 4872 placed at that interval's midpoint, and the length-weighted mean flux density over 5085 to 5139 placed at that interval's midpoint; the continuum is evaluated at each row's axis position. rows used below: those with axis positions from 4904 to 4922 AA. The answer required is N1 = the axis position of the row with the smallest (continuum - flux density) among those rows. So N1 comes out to 4906.0 AA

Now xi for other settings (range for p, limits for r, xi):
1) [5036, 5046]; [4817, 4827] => 25.7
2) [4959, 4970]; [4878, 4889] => 25.1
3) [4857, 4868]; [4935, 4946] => 25.9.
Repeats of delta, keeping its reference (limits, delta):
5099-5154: 5144.5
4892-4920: 4913.5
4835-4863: 4850.5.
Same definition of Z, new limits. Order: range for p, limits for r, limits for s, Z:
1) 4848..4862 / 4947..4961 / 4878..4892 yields 4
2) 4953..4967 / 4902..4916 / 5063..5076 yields -1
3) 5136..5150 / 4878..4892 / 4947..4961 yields -5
